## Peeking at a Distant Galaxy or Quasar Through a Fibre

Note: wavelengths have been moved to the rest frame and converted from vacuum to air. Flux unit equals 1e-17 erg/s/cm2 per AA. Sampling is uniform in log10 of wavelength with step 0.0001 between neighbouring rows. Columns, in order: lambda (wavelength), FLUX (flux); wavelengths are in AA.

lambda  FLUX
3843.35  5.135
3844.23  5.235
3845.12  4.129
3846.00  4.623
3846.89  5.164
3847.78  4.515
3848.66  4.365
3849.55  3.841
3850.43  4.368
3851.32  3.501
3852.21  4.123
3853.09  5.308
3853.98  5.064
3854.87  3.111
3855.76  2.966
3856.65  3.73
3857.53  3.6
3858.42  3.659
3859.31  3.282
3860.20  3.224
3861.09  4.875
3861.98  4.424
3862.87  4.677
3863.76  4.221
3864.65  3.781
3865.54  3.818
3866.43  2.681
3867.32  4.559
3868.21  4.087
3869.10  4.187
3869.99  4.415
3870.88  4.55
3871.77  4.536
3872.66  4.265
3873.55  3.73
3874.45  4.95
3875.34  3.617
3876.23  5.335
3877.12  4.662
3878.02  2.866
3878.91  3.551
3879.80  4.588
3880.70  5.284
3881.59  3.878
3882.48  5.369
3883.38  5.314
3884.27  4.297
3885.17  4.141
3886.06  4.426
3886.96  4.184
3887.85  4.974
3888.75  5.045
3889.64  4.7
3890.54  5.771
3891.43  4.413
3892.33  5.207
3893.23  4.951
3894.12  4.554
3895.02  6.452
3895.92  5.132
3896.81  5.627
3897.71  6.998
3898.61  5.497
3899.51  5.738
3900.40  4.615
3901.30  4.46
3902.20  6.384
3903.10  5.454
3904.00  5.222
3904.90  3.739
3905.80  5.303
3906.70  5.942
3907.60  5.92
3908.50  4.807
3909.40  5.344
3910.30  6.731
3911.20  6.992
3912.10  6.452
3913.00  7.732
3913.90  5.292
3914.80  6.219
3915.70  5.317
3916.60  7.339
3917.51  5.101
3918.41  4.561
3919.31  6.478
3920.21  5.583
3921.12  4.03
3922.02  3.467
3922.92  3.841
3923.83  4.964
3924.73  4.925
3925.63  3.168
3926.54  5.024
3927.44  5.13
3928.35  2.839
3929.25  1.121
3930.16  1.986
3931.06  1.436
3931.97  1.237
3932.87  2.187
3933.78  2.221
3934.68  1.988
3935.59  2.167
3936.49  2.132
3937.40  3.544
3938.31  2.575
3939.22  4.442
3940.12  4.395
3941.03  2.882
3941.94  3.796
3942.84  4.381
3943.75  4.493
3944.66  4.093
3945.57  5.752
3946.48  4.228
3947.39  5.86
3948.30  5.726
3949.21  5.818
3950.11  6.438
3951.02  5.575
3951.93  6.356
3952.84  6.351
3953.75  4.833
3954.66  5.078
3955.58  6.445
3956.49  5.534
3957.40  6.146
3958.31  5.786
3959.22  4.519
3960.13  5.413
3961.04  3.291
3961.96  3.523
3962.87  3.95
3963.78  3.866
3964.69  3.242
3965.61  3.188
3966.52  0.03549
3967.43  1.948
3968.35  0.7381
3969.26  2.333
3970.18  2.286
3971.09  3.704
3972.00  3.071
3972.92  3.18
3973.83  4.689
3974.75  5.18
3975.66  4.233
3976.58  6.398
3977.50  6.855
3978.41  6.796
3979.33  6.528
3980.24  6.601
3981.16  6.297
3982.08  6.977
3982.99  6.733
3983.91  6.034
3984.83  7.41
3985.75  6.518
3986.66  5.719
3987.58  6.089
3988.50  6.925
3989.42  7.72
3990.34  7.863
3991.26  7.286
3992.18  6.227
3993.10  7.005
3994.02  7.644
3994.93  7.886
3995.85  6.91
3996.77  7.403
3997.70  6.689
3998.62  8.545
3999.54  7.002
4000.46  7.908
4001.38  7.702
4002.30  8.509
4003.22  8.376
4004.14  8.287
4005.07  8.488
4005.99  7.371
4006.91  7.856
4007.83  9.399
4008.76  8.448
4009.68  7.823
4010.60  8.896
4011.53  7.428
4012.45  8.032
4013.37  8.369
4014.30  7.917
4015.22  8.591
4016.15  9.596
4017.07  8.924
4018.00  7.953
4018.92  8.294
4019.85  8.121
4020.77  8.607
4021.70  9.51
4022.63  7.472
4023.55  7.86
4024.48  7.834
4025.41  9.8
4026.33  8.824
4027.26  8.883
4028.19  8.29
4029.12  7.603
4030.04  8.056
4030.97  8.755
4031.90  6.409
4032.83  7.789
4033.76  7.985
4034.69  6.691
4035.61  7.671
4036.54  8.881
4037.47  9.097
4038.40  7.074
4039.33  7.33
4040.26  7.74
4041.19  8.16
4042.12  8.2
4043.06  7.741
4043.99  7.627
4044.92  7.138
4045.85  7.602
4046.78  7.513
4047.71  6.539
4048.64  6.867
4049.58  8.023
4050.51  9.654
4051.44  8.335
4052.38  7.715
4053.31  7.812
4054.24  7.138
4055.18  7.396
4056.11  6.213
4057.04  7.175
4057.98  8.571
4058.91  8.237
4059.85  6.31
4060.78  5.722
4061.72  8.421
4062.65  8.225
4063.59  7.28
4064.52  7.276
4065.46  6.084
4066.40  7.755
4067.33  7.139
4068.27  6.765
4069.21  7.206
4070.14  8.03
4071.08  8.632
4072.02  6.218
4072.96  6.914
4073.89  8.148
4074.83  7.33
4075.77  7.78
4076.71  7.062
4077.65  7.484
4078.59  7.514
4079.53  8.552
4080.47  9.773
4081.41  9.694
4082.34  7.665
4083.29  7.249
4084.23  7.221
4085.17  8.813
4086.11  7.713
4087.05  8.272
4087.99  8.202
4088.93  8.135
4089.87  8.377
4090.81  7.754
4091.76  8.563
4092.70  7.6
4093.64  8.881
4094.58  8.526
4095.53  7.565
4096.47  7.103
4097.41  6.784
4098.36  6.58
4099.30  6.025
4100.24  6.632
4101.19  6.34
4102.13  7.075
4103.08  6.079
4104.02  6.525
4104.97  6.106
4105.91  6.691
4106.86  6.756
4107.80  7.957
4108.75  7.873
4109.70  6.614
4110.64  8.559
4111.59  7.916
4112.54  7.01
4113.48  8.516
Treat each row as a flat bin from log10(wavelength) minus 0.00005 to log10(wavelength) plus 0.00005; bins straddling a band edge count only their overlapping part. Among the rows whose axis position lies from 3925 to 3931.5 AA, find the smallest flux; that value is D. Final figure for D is 1.121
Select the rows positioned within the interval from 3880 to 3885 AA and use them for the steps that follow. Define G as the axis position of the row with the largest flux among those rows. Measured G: 3882.48 AA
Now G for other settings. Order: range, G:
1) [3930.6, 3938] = 3937.40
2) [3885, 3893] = 3890.54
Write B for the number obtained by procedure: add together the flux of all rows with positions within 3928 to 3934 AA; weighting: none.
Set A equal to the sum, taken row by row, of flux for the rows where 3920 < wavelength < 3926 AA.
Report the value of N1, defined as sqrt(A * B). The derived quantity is 20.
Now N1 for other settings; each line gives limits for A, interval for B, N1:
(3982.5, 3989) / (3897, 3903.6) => 42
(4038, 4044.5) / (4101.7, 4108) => 50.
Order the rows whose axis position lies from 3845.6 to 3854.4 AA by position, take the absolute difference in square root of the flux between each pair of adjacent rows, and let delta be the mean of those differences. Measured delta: 0.14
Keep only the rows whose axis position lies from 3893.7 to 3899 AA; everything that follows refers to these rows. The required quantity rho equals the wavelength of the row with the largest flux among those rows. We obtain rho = 3897.71 AA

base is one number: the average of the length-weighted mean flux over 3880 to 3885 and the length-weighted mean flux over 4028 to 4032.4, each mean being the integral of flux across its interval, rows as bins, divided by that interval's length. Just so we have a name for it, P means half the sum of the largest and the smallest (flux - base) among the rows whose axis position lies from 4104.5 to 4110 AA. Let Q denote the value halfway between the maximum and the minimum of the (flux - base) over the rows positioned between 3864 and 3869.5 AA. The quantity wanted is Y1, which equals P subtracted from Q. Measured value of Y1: -3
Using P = 0.7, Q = -3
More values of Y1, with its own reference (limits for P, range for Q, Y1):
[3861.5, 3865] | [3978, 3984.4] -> 2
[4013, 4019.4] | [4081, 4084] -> 0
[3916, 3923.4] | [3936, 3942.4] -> -2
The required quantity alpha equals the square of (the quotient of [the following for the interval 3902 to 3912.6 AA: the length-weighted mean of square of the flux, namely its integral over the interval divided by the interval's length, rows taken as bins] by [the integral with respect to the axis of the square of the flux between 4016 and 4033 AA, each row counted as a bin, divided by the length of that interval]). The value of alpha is 0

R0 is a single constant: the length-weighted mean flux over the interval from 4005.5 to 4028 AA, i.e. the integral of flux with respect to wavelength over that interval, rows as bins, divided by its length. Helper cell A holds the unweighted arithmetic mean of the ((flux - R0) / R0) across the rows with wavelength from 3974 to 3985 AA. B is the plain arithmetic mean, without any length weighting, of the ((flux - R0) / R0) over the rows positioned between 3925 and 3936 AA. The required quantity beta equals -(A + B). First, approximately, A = -0.25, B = -0.70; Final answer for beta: 0.94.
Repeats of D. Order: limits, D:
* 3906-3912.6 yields 4.807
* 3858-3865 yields 3.224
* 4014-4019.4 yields 7.917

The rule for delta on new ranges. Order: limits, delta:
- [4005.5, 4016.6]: 0.14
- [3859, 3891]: 0.17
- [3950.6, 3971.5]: 0.32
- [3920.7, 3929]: 0.25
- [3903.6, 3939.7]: 0.25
